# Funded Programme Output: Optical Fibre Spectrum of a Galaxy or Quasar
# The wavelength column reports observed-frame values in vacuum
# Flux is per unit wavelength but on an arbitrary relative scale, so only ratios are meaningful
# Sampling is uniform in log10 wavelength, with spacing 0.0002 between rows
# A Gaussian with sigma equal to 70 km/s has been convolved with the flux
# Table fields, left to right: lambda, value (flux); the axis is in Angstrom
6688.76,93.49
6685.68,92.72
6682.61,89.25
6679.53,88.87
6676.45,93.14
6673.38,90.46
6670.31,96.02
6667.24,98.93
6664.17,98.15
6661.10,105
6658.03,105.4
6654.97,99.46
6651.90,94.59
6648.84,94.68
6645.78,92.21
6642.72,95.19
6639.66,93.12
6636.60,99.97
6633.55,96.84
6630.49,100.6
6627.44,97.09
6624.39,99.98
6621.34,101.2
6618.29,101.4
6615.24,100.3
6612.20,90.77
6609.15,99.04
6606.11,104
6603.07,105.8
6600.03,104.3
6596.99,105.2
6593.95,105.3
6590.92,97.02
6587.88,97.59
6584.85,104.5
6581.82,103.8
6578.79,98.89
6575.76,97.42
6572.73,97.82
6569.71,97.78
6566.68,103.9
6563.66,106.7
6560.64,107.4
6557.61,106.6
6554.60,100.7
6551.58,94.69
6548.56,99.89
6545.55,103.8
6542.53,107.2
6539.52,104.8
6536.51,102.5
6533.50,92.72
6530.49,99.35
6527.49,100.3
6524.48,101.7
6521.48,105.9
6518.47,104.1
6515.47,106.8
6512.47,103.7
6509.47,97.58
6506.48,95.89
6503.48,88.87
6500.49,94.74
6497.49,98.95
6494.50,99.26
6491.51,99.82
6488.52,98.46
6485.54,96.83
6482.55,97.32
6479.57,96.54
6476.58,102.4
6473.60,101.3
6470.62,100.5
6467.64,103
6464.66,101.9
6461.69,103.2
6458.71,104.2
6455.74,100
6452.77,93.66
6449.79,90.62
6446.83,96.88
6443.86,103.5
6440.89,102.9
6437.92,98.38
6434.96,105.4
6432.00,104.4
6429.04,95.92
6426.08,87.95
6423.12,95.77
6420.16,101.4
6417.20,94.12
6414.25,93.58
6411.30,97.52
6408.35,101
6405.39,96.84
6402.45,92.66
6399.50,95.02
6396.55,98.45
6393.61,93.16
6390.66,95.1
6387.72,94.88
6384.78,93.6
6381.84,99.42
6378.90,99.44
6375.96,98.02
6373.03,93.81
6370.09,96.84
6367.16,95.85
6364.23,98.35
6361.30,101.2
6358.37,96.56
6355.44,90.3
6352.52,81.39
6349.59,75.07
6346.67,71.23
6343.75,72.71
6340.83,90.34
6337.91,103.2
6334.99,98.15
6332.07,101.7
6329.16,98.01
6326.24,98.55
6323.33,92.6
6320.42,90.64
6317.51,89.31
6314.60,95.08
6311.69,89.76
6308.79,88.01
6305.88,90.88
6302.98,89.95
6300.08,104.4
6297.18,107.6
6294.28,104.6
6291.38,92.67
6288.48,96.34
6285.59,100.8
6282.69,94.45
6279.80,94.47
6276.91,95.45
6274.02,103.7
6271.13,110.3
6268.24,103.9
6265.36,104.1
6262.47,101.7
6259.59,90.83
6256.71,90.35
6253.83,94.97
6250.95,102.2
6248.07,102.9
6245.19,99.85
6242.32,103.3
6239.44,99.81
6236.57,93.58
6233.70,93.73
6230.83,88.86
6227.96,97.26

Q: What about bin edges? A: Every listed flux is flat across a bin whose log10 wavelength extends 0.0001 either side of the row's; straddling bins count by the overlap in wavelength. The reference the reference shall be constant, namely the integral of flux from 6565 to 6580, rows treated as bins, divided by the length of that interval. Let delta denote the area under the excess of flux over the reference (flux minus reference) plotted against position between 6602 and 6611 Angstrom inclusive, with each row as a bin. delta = 28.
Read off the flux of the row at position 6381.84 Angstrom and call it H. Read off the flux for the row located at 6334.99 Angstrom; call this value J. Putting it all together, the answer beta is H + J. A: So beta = 198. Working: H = 99.42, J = 98.15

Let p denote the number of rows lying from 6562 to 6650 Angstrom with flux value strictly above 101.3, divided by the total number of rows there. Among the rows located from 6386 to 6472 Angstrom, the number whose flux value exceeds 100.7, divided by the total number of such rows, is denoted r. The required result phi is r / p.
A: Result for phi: 1.0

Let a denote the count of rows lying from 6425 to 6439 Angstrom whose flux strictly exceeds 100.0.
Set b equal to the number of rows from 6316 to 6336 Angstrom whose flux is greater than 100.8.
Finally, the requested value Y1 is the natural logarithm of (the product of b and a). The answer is 0.7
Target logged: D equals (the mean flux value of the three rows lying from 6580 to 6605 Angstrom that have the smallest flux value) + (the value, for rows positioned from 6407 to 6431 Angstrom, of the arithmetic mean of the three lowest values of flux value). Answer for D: 191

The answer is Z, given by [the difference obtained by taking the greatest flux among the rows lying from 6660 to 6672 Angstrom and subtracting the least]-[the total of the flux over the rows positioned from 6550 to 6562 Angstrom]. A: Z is -400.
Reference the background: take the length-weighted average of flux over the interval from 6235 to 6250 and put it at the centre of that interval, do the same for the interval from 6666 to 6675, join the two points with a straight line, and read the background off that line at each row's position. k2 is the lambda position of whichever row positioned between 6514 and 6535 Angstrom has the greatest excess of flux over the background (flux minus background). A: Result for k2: 6515.47 Angstrom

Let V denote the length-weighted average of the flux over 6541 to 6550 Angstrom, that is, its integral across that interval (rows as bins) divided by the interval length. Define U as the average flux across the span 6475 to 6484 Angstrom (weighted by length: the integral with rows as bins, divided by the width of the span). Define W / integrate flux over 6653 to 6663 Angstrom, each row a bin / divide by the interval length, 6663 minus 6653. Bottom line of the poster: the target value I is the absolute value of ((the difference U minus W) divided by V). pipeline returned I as 0.037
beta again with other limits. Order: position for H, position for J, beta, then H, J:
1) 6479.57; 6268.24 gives 200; 96.54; 103.9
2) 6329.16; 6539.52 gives 203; 98.01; 104.8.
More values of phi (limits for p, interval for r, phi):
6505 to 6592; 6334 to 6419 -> 0.2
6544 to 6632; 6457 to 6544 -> 1.1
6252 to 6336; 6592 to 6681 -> 1.0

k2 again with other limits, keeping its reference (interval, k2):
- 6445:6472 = 6458.71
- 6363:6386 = 6381.84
